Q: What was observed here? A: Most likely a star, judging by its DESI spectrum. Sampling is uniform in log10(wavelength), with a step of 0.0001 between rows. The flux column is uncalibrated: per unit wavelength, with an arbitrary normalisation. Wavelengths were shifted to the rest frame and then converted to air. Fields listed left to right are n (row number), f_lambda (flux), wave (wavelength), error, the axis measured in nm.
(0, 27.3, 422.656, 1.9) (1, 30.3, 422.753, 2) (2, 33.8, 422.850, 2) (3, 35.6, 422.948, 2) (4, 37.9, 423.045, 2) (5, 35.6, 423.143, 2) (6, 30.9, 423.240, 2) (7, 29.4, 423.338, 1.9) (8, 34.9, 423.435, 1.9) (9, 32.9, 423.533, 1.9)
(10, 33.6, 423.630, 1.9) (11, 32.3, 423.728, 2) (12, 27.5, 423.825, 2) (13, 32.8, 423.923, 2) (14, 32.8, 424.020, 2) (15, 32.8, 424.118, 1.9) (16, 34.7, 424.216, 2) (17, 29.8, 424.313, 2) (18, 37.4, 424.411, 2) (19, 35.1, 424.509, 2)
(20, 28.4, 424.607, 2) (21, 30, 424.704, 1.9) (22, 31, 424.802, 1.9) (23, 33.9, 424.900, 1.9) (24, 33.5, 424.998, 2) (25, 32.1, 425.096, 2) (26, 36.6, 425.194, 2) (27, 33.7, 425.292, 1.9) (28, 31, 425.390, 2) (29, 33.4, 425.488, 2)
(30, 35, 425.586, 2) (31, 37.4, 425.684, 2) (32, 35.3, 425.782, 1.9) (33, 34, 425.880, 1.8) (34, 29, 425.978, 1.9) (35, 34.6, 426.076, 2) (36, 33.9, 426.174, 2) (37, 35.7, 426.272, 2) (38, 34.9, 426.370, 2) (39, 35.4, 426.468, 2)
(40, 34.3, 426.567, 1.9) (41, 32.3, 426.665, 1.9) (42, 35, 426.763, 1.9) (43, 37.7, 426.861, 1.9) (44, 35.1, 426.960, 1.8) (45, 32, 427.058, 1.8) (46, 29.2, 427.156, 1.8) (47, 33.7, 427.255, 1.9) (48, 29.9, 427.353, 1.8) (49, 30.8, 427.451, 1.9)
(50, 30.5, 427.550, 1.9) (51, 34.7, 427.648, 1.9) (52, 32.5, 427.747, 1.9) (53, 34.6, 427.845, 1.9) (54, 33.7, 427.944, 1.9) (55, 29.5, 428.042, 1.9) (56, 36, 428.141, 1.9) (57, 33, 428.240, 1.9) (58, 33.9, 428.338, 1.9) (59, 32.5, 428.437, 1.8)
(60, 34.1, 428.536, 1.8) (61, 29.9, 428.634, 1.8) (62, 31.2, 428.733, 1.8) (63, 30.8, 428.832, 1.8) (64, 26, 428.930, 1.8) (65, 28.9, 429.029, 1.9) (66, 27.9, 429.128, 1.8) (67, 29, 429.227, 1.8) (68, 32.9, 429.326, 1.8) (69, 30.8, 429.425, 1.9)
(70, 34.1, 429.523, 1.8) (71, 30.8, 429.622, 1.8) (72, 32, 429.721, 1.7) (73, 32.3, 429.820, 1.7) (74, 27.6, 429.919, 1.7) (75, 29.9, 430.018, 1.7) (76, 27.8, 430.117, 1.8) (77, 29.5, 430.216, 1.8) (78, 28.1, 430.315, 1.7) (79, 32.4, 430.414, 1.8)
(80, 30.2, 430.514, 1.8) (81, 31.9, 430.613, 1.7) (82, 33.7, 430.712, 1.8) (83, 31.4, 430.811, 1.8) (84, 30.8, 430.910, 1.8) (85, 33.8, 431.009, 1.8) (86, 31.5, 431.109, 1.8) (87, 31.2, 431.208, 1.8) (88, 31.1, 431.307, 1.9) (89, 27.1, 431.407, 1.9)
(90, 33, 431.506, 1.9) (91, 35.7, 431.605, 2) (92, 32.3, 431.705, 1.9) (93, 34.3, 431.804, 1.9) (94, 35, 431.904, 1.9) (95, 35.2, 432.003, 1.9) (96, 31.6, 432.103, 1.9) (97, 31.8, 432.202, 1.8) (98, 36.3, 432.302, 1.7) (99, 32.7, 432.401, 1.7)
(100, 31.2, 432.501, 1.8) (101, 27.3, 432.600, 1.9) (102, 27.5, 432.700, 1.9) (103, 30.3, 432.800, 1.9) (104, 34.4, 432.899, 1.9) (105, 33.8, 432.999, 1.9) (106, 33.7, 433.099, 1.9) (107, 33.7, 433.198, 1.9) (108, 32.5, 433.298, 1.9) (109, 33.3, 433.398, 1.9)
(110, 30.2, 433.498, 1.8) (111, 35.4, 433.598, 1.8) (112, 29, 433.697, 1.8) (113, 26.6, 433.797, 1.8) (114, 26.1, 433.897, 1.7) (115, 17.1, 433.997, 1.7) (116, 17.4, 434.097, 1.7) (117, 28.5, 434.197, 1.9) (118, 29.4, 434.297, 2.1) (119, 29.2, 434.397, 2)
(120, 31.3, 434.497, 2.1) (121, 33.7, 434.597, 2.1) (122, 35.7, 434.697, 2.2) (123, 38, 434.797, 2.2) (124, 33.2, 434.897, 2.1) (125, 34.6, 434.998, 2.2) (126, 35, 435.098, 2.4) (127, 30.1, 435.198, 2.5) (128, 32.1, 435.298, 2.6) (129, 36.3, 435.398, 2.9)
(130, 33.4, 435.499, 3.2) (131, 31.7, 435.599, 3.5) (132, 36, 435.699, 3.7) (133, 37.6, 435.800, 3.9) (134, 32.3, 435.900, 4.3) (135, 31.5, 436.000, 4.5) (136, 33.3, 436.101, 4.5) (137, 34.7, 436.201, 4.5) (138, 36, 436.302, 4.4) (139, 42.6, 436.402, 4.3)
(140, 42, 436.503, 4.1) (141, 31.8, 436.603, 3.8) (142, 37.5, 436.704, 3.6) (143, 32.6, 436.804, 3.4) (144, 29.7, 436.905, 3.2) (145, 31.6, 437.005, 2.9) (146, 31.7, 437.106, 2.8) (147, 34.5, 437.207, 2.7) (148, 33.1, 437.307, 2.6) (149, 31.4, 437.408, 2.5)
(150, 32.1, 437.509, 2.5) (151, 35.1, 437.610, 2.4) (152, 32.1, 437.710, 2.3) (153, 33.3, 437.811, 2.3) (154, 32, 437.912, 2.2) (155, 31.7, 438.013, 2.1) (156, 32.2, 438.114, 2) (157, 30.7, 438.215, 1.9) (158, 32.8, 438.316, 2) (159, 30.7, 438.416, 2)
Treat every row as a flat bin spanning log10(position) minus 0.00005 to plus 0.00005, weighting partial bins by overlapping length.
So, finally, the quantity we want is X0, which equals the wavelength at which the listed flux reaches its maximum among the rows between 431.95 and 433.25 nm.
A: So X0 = 432.302 nm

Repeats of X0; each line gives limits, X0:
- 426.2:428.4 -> 426.861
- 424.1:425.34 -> 424.411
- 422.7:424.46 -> 423.045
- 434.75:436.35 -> 434.797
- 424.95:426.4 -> 425.684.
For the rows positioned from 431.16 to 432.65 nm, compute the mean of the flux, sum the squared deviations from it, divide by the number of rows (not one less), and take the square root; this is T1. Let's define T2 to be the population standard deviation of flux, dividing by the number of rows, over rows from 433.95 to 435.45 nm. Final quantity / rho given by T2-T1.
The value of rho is 3.3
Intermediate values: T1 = 2.64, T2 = 6.0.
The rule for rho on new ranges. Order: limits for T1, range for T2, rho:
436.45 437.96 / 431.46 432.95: -0.3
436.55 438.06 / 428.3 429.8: 0.5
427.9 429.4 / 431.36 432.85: 0.3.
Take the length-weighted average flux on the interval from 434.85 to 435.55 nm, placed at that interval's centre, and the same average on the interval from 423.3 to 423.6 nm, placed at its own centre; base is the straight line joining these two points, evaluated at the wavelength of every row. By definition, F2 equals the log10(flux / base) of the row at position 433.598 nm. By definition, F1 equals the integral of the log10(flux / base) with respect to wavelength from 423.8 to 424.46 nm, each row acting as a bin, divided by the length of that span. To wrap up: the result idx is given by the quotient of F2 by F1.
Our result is -21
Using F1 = -0.001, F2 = 0.025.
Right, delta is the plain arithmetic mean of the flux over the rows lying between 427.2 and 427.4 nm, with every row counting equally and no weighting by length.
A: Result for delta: 31.8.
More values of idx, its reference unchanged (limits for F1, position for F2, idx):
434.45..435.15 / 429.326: 0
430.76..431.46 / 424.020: 0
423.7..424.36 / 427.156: 4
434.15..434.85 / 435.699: -2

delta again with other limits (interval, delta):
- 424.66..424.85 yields 30.5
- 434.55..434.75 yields 34.7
